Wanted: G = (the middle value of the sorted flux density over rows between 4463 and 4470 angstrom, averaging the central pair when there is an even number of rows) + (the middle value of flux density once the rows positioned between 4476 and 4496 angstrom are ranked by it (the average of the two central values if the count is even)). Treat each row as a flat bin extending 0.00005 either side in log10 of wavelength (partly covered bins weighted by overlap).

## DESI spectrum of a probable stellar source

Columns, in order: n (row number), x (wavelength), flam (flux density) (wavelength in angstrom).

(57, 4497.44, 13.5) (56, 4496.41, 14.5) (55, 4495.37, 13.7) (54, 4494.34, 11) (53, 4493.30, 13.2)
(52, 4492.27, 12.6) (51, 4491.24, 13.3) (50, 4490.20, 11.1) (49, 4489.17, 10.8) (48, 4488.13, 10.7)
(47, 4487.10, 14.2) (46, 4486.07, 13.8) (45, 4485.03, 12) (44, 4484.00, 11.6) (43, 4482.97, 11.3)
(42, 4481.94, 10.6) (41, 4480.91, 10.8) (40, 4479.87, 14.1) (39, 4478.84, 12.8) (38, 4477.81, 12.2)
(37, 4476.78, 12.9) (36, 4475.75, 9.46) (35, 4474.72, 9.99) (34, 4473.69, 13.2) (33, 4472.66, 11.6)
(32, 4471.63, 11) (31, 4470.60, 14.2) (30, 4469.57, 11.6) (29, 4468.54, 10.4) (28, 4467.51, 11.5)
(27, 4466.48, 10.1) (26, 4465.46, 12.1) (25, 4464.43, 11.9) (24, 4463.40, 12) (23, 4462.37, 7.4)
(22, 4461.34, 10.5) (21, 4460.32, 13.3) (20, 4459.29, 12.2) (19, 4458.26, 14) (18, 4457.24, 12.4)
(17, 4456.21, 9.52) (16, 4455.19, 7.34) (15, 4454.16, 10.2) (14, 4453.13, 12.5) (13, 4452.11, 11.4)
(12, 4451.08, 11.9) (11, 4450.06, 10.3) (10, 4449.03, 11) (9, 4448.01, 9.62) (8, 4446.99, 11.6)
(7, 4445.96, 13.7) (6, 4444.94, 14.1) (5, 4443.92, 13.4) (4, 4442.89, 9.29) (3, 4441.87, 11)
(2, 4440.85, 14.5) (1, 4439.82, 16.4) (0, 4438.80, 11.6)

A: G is 23.8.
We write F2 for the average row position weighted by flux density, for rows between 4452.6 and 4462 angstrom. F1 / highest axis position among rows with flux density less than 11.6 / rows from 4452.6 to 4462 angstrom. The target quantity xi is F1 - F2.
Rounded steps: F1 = 4461.34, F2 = 4457.4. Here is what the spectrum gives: 3.9 angstrom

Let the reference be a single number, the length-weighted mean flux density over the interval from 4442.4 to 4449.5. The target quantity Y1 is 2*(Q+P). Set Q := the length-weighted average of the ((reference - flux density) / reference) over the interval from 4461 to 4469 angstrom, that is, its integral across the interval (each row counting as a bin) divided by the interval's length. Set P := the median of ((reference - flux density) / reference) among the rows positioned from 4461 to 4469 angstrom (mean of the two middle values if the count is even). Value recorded 0.32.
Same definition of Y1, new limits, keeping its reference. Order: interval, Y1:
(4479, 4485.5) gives 0.07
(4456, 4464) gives 0.01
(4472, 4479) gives -0.03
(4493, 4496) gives -0.37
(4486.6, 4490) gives 0.18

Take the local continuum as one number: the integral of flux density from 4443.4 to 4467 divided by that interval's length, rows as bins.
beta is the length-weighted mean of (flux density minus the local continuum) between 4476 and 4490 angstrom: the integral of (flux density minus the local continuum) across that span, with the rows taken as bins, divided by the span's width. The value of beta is 0.65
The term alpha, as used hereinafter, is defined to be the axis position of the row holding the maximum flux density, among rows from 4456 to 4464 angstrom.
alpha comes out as 4458.26 angstrom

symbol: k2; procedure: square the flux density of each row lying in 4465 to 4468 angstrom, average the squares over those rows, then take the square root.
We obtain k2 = 11.3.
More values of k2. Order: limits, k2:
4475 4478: 11.6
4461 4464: 10.1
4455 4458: 10.0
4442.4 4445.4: 12.4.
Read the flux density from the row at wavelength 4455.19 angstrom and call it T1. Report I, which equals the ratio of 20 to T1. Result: 2.7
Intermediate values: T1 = 7.34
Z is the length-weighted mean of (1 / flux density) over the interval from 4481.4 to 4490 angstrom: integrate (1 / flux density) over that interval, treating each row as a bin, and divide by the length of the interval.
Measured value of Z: 0.0854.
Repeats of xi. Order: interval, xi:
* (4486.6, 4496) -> 3.1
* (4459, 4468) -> 4.2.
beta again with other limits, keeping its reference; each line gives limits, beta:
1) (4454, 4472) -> -0.19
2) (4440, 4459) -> 0.22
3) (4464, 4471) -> 0.23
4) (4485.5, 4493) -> 0.97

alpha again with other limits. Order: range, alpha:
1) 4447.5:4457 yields 4453.13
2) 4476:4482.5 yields 4479.87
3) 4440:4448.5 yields 4440.85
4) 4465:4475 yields 4470.60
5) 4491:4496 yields 4495.37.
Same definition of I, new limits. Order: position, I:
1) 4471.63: 1.8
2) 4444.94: 1.4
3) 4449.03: 1.8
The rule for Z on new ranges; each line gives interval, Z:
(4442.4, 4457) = 0.0923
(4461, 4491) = 0.0877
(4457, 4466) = 0.0881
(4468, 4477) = 0.0880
